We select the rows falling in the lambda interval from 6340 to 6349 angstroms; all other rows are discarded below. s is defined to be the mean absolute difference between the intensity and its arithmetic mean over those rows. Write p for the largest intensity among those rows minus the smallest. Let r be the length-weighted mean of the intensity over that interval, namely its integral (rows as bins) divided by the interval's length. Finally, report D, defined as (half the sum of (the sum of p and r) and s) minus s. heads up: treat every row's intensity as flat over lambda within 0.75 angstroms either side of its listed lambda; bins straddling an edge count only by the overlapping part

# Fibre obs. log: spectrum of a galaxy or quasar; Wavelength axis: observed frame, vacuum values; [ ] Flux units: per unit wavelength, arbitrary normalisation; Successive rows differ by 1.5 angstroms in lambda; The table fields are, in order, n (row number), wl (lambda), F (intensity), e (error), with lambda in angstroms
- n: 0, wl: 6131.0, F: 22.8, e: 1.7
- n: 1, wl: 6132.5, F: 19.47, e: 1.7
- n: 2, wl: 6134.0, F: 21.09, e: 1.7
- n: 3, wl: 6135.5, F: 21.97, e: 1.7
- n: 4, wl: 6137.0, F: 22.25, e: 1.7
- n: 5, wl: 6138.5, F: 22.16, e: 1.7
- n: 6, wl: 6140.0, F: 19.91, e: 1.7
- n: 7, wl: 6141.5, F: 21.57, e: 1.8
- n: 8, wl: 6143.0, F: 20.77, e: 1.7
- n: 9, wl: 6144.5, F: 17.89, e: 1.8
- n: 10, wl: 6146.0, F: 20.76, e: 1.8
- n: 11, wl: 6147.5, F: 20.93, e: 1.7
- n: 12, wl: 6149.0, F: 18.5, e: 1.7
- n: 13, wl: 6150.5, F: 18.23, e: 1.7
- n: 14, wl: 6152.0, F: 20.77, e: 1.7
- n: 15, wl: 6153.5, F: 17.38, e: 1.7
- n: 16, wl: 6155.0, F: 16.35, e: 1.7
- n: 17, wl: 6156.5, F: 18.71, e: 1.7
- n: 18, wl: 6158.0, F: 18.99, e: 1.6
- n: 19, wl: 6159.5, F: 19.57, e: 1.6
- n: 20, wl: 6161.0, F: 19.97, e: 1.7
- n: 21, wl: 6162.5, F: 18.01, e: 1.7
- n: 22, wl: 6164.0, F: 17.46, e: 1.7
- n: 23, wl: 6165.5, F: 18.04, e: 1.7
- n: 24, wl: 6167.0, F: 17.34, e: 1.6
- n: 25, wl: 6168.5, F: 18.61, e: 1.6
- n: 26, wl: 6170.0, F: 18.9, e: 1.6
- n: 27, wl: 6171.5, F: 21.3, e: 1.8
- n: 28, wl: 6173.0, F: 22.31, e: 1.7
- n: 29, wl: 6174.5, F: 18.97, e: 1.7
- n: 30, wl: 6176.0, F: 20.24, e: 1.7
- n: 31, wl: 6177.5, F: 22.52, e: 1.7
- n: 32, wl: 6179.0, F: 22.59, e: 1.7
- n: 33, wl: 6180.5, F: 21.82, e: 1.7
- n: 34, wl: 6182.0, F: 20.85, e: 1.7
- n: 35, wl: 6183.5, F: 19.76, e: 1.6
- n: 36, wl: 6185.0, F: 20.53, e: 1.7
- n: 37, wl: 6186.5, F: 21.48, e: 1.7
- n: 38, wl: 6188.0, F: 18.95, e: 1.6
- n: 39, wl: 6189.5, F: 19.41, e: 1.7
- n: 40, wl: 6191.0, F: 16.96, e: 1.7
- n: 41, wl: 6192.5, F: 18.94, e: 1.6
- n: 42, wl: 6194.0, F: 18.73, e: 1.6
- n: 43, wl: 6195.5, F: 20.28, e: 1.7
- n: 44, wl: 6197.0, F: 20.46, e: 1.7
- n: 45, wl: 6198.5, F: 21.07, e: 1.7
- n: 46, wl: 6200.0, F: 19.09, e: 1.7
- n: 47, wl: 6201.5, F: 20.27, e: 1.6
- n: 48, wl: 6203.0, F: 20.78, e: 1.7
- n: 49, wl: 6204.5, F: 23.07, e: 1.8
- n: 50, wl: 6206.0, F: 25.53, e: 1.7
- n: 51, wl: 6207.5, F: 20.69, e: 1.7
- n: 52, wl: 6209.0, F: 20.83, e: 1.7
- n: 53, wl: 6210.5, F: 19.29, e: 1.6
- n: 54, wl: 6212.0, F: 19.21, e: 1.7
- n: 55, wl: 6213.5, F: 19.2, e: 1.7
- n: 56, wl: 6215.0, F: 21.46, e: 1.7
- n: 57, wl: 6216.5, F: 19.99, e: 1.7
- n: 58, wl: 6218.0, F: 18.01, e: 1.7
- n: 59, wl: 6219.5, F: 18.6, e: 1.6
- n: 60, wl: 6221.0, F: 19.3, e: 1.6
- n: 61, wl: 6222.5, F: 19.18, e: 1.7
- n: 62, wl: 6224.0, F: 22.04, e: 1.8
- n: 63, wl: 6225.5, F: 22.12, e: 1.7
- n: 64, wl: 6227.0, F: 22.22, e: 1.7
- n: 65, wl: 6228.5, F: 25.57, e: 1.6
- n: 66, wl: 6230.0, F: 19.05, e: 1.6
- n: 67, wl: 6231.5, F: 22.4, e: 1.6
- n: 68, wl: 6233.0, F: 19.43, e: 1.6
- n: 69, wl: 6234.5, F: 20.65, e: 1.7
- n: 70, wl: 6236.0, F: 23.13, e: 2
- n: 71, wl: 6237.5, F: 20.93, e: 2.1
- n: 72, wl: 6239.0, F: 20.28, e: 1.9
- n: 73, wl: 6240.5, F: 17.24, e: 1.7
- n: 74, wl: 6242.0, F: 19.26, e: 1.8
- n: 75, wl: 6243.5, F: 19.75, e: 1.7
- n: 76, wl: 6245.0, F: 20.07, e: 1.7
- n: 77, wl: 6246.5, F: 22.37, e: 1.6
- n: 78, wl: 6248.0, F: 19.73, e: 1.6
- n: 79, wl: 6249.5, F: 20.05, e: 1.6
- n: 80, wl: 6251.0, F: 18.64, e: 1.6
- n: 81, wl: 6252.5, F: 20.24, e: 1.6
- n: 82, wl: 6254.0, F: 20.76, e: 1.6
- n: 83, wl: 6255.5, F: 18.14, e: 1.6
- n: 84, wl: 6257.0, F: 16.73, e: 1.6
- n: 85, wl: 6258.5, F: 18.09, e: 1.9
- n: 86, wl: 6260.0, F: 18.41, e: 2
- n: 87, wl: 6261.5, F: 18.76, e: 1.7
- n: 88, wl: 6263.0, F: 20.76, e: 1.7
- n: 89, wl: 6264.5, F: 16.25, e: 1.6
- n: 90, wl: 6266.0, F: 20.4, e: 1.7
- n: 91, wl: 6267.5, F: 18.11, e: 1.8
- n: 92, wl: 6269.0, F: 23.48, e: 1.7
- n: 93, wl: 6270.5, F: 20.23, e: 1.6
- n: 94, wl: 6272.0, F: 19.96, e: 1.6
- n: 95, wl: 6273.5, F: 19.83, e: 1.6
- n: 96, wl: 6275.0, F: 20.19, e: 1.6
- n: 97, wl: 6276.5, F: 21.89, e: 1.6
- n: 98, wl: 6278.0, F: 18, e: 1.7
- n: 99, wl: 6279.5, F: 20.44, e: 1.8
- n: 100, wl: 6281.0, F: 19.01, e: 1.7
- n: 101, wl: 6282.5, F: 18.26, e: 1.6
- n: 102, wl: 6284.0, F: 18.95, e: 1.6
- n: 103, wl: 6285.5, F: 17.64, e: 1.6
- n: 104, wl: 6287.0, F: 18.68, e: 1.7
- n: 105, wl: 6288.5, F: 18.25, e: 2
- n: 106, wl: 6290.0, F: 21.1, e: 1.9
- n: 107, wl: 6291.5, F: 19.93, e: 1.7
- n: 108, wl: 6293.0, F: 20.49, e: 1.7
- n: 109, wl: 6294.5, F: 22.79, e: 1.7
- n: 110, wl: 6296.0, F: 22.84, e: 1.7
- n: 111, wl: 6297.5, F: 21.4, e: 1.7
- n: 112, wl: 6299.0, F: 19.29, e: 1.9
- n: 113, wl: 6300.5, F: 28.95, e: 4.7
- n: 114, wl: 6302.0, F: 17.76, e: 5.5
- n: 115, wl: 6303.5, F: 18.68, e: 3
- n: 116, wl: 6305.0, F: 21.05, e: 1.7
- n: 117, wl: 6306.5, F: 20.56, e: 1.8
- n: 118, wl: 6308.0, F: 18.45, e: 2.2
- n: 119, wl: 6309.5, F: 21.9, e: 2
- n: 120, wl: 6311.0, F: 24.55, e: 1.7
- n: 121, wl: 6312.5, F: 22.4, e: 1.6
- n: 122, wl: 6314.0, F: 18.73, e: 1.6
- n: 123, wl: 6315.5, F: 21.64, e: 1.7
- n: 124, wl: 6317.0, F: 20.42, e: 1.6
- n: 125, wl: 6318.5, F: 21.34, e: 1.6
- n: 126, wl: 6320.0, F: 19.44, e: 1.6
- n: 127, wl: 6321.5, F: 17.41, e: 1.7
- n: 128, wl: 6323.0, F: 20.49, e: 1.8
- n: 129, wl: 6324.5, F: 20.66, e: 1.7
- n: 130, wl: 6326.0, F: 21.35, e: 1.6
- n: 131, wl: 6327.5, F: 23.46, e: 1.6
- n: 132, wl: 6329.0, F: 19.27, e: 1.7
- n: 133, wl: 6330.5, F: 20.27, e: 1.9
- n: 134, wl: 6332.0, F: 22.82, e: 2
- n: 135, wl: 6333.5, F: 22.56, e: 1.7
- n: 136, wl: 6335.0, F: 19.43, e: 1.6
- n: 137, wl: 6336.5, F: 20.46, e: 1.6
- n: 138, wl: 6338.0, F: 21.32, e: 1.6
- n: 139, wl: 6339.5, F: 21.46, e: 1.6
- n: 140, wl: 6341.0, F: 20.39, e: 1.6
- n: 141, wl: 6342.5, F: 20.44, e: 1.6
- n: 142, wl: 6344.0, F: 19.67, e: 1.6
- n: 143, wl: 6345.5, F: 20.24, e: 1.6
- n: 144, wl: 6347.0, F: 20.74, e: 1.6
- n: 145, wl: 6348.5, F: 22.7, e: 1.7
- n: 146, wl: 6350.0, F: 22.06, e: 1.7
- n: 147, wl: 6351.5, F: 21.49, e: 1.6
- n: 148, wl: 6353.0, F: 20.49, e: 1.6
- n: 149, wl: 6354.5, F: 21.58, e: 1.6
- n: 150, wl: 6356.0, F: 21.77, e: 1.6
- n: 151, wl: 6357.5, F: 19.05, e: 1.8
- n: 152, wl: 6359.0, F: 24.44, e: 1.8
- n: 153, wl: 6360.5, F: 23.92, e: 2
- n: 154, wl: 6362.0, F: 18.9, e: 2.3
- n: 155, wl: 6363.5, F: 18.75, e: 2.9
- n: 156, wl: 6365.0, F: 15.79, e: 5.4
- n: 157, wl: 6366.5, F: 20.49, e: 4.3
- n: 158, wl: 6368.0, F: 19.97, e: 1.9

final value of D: 11.5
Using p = 3.0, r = 20.7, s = 0.7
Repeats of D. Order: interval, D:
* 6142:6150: 10.8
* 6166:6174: 11.4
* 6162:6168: 9.1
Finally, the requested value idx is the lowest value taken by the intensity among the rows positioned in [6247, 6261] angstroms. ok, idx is 16.73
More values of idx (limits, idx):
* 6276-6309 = 17.64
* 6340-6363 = 18.9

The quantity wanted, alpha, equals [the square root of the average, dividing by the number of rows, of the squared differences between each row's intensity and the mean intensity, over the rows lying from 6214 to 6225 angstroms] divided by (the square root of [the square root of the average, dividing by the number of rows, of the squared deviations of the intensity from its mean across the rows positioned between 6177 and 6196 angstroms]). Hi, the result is 1.1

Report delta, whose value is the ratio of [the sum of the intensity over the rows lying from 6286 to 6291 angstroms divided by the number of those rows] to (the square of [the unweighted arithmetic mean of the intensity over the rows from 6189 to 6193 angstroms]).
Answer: 0.057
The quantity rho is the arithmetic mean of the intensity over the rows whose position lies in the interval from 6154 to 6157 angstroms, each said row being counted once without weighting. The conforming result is 17.5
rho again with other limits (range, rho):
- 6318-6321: 20.4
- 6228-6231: 22.3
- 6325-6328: 22.4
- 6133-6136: 21.5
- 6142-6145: 19.3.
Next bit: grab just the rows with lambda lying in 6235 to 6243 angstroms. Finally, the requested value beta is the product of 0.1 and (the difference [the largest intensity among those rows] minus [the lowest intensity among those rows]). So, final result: 0.59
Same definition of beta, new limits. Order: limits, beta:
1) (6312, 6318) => 0.37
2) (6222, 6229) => 0.64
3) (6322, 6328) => 0.30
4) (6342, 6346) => 0.08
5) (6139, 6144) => 0.17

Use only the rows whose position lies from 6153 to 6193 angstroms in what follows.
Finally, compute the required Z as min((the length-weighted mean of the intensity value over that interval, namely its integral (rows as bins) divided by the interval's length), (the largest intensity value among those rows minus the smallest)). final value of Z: 6.2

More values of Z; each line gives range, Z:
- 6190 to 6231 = 8.6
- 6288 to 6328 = 11.5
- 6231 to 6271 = 7.2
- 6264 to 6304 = 12.7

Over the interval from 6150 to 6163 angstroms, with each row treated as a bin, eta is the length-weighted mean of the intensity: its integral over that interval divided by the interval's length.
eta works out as 18.7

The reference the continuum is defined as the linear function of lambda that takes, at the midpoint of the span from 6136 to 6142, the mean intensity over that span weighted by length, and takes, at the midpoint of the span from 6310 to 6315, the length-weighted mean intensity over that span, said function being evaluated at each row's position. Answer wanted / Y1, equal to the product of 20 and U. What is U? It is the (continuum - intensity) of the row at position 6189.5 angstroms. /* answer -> 44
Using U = 2.2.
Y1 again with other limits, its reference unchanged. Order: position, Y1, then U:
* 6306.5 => 26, 1.3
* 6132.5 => 40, 2.0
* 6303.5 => 64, 3.2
